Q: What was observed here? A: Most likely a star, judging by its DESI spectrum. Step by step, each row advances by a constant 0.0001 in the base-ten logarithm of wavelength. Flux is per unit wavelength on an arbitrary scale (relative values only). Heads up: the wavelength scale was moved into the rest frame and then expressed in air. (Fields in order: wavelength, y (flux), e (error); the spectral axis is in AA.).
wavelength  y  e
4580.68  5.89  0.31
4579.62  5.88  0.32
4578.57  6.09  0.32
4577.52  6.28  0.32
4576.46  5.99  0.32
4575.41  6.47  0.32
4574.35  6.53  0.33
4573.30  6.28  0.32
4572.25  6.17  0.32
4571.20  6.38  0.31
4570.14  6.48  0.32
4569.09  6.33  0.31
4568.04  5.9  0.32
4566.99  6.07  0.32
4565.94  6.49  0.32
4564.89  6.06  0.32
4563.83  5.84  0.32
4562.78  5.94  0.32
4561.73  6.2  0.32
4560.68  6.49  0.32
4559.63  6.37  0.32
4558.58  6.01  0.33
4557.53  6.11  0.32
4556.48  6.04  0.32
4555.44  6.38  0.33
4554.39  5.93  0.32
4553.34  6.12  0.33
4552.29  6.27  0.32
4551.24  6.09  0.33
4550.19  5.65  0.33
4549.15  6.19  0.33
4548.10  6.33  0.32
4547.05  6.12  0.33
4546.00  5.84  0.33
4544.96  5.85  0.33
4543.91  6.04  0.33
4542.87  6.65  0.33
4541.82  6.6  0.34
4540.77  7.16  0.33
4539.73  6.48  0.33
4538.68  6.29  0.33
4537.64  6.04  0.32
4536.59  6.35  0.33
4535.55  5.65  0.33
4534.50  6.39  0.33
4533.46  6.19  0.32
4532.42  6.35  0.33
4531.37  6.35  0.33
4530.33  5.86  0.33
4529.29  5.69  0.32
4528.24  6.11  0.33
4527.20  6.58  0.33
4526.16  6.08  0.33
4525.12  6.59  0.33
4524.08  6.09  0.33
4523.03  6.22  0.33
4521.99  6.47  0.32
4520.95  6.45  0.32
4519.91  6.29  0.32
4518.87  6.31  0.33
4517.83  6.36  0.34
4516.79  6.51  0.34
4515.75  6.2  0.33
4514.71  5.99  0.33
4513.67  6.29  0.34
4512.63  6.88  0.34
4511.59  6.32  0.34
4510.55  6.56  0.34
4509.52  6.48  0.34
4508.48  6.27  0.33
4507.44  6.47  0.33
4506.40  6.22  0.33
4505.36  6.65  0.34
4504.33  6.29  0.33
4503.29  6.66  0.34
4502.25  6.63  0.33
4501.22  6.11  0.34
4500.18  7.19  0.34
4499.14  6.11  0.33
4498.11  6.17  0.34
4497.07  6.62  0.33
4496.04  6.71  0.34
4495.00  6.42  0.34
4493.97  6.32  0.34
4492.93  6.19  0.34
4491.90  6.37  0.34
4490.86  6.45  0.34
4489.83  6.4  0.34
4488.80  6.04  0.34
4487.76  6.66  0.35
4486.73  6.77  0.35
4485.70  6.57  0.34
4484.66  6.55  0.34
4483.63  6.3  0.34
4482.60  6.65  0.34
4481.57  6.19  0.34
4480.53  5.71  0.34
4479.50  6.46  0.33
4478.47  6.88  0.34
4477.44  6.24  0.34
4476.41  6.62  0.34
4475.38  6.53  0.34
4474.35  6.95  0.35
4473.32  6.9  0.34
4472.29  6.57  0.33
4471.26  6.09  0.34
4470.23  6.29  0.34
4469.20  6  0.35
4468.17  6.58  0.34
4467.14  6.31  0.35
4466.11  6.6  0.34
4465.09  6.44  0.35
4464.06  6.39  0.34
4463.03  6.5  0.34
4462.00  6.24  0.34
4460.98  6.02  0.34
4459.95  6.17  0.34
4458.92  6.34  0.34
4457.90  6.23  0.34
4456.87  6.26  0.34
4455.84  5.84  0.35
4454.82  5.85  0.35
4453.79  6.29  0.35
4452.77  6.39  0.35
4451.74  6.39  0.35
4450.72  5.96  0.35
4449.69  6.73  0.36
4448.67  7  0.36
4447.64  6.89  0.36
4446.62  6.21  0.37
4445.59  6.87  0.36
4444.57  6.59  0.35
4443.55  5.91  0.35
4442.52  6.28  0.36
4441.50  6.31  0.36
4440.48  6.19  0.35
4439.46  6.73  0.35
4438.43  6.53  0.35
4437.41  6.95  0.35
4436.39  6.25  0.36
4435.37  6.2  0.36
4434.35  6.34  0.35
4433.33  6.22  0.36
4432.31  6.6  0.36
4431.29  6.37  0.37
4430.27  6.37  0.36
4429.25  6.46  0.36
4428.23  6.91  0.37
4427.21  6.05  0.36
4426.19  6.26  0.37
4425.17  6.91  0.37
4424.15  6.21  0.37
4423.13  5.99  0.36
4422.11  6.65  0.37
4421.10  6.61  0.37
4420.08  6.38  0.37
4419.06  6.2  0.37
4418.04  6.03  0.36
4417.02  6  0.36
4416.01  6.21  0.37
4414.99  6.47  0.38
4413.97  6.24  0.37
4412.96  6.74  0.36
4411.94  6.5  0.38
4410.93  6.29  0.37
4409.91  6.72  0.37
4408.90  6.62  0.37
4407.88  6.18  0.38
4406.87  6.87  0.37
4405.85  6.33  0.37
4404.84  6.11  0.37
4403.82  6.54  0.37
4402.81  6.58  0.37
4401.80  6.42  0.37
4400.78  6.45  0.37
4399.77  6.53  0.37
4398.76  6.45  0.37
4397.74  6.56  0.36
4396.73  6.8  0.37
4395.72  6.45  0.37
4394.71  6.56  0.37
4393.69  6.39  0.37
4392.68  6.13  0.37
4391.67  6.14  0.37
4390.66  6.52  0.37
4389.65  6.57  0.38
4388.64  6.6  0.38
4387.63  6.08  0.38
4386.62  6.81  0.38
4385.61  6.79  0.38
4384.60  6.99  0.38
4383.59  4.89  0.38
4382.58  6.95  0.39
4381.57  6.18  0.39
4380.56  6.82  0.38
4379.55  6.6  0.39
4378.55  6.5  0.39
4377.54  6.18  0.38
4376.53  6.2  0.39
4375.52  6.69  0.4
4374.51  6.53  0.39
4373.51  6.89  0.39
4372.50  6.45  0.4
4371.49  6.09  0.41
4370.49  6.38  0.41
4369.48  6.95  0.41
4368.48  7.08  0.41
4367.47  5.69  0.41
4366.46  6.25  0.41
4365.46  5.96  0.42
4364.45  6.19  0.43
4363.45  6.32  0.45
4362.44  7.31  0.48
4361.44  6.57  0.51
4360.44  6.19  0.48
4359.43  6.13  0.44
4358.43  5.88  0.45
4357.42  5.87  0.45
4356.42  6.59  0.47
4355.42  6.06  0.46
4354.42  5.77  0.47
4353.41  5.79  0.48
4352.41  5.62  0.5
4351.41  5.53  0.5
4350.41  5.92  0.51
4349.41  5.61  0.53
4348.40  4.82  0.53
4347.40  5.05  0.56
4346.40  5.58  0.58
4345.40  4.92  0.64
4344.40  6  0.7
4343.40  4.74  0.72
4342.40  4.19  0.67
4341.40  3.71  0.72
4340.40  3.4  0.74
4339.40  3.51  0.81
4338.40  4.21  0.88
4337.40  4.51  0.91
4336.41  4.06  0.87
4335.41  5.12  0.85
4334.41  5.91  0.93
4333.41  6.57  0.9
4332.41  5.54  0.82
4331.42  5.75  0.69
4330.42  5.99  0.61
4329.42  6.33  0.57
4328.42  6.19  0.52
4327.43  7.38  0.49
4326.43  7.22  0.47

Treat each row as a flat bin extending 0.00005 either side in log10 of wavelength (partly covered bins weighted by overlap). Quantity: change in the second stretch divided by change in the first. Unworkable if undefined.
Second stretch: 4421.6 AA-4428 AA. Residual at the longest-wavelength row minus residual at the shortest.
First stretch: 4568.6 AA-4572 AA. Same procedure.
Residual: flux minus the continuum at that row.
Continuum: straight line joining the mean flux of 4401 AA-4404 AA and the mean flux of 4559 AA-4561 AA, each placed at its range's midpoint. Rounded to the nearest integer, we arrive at -12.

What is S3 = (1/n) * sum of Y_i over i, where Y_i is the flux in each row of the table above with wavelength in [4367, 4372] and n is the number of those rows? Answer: 6.44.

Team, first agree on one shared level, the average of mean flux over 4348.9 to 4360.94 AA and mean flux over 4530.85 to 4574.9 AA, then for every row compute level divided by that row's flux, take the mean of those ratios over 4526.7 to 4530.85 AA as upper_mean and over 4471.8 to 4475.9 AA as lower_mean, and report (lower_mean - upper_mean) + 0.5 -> 0.397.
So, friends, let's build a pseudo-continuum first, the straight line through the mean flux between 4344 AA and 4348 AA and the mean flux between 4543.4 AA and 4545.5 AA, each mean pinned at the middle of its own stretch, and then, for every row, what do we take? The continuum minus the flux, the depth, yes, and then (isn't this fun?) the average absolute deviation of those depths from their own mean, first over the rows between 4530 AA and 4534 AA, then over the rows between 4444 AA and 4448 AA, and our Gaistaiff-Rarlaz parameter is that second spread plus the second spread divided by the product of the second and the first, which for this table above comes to 6.4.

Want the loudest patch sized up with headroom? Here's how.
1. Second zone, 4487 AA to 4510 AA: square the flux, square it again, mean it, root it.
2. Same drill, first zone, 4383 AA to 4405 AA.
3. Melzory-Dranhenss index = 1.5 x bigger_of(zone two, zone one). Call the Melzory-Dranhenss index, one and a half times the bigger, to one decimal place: 62.6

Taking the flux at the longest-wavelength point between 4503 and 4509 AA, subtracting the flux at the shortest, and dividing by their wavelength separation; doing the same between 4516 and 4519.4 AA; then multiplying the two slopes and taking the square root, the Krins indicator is 0.085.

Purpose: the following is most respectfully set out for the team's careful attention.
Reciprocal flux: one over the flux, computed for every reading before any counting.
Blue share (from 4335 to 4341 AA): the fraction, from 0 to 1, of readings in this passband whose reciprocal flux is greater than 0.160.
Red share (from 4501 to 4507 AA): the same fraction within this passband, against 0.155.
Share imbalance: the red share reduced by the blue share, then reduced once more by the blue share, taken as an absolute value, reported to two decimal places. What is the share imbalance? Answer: 1.50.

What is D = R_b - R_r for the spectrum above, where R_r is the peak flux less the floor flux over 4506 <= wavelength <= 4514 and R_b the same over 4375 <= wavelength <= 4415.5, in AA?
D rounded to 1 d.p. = 1.4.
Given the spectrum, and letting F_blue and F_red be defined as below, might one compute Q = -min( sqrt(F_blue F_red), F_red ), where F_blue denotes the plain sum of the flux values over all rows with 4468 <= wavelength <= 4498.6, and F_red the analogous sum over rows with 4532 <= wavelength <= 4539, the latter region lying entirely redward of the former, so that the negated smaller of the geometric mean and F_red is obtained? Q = -43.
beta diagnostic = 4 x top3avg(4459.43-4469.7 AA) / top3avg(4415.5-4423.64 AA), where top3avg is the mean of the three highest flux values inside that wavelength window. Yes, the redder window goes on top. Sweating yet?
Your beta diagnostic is 4.01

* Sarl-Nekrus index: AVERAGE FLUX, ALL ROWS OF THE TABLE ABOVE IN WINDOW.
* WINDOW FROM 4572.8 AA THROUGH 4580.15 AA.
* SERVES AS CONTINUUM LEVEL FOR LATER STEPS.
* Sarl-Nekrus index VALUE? 6.22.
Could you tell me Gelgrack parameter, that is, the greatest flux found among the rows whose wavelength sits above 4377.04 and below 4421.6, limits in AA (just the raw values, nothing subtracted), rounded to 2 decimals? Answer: 6.99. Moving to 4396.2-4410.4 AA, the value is 6.87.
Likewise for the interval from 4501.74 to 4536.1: 6.88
